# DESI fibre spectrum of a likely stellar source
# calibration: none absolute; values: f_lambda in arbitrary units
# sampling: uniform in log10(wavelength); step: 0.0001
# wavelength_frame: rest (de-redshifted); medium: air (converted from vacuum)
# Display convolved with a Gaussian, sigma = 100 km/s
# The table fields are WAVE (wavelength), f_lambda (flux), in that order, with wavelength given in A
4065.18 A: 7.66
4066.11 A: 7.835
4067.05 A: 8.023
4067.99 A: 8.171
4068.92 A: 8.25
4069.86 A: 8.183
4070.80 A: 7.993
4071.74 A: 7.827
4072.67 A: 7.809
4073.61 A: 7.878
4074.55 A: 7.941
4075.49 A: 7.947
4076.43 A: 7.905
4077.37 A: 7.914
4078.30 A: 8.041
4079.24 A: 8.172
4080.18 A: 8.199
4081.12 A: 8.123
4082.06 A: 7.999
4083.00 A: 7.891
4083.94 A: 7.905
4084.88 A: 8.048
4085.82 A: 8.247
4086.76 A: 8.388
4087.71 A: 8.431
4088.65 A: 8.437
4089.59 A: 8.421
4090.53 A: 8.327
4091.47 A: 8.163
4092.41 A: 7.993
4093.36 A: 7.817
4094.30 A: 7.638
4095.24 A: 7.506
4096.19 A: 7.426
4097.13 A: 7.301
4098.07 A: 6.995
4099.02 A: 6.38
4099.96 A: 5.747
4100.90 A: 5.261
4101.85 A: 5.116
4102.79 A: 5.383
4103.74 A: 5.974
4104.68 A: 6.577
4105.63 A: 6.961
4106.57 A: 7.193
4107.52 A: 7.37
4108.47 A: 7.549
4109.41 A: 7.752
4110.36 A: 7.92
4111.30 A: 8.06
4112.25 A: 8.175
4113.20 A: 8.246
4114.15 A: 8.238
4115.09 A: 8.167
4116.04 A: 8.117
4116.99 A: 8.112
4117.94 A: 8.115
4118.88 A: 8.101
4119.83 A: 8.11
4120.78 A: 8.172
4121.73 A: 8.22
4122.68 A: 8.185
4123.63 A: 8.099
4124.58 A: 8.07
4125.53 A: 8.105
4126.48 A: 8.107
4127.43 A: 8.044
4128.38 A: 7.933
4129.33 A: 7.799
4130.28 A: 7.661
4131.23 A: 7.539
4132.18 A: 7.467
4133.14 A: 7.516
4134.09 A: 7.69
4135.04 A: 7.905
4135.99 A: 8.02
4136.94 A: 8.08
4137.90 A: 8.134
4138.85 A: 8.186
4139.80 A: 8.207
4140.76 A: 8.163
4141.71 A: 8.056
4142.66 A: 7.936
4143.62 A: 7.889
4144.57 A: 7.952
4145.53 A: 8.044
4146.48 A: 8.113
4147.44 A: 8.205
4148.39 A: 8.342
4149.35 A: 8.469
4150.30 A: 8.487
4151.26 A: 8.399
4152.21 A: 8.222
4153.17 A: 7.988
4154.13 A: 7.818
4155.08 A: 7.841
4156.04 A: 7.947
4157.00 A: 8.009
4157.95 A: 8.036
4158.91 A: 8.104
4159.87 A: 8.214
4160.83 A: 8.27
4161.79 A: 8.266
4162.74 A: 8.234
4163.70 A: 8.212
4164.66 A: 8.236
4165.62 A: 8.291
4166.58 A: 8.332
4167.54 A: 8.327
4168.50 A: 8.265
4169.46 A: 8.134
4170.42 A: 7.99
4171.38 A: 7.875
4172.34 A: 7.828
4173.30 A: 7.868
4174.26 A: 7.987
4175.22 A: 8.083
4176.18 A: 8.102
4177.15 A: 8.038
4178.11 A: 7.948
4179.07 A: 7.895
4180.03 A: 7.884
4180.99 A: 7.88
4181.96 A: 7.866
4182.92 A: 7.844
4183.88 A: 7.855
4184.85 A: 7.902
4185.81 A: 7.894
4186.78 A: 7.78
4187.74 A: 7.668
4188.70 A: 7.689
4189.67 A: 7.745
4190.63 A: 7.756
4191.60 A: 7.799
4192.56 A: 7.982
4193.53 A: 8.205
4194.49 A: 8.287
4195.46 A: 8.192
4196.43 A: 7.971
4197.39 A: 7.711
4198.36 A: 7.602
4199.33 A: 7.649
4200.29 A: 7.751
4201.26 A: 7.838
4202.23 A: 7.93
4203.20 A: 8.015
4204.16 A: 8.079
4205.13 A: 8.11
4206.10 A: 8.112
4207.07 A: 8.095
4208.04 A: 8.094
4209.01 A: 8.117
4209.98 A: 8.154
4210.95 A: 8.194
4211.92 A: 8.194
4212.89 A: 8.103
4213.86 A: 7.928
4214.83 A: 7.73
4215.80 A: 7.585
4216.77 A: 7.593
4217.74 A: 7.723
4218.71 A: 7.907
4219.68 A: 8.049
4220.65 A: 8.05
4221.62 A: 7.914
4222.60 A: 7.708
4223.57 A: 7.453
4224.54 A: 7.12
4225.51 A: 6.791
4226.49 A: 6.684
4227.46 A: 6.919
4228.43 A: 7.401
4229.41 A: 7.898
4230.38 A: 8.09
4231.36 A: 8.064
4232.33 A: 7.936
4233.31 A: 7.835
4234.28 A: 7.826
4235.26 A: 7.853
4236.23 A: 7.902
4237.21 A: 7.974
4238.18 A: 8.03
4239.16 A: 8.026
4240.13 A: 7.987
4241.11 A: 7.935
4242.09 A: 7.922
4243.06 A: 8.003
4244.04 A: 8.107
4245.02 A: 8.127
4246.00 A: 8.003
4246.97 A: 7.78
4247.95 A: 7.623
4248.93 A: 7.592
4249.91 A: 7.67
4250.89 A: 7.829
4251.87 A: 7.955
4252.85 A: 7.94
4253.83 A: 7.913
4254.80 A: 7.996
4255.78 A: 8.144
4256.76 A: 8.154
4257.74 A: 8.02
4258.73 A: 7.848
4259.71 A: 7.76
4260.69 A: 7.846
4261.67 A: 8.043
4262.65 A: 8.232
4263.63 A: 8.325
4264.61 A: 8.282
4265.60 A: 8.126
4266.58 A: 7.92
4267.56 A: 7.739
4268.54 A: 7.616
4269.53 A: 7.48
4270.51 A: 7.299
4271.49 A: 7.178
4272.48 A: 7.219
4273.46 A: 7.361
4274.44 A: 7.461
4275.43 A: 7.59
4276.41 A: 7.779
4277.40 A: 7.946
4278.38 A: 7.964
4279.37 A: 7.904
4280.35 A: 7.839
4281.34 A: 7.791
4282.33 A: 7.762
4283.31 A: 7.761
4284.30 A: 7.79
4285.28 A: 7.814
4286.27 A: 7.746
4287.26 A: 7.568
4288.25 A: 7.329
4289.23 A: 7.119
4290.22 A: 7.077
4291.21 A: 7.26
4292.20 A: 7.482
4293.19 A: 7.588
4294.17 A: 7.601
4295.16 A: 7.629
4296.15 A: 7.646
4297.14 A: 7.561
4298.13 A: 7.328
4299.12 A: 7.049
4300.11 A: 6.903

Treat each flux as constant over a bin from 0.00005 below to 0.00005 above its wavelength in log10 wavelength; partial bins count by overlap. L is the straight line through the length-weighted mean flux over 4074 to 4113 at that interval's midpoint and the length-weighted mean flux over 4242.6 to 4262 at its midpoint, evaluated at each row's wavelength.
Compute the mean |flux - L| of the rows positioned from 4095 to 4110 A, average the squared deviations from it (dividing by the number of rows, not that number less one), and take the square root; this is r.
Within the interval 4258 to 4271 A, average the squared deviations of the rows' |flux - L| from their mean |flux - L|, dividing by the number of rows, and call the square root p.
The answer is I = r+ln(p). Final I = -0.9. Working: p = 0.173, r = 0.84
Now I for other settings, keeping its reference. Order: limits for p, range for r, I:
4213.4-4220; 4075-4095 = -2.5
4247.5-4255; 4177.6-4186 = -2.1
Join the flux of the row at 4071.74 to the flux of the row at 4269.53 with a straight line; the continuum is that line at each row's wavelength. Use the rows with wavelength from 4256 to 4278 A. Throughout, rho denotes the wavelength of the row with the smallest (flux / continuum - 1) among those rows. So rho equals 4271.49 A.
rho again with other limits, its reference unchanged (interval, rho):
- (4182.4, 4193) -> 4187.74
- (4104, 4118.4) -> 4104.68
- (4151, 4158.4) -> 4154.13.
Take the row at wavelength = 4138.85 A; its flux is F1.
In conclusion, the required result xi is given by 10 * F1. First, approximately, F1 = 8.186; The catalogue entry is 81.9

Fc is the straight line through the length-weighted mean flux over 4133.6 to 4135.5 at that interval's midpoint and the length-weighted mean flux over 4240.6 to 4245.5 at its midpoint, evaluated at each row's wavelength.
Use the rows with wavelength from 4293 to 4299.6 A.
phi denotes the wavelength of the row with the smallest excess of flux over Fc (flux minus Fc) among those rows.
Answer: 4299.12 A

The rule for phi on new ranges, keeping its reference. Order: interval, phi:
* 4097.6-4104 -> 4101.85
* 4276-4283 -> 4282.33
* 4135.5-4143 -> 4142.66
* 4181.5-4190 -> 4187.74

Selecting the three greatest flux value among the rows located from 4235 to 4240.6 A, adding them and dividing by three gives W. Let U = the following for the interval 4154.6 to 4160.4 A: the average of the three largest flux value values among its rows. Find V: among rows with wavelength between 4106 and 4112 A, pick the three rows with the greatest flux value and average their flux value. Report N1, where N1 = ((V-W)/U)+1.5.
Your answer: 1.49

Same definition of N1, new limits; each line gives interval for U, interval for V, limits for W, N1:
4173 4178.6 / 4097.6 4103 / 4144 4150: 1.26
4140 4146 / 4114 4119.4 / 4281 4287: 1.55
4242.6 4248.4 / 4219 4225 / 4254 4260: 1.49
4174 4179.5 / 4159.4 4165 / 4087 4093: 1.48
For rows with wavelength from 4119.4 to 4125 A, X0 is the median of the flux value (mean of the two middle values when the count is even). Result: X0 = 8.14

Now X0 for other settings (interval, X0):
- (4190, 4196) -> 8.09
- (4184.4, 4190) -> 7.76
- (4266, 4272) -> 7.55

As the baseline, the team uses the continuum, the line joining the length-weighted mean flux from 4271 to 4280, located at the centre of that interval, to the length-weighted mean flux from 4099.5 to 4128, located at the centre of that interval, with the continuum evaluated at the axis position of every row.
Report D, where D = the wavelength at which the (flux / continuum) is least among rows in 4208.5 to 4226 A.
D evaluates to 4225.51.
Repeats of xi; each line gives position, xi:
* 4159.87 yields 82.1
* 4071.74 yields 78.3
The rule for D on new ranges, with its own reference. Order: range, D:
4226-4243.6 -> 4226.49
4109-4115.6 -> 4109.41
